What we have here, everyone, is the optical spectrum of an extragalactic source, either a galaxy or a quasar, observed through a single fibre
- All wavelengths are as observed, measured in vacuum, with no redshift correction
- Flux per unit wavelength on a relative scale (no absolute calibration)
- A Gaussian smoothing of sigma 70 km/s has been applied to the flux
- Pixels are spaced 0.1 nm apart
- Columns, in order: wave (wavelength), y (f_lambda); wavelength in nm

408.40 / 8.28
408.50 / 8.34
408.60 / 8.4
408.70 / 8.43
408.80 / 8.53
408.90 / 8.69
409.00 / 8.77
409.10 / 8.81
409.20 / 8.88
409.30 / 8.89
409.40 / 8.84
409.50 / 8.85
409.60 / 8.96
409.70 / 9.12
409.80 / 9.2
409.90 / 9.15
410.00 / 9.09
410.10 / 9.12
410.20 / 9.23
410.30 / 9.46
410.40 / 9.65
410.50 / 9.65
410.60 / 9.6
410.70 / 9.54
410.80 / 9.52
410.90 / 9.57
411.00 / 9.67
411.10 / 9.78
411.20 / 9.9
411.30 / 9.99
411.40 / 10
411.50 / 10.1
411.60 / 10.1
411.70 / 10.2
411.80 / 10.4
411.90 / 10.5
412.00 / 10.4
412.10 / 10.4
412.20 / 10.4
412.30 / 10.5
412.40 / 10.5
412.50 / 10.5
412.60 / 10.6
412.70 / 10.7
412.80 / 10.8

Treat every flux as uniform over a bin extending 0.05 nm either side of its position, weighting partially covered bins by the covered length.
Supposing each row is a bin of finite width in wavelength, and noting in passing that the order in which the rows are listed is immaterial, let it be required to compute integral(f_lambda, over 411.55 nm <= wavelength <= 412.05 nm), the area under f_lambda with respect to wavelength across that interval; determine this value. 5.2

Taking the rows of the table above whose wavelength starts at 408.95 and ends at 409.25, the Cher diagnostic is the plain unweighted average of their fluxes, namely 8.8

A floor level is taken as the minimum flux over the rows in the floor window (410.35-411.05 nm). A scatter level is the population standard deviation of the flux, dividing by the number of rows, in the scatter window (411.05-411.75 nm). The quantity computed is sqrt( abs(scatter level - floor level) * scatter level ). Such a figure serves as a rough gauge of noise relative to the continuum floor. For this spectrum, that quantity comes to 1.10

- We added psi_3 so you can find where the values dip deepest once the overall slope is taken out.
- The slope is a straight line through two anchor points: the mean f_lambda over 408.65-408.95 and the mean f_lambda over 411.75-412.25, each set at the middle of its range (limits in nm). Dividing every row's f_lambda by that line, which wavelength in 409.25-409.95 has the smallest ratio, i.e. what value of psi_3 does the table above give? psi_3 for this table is 409.50 nm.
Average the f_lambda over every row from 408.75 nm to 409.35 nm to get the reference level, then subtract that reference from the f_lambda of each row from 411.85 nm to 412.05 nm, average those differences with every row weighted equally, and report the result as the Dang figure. 1.7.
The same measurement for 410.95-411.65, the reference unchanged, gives 1.2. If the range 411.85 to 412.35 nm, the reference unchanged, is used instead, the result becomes 1.7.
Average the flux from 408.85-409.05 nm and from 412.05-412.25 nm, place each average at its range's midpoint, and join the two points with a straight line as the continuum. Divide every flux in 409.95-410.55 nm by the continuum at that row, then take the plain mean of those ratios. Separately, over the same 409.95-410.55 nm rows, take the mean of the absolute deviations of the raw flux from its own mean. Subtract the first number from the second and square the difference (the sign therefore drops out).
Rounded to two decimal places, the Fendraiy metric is 0.60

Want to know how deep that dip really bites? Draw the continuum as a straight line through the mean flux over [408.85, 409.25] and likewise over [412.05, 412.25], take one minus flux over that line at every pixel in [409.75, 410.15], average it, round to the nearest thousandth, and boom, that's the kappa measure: 0.012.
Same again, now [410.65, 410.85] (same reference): 0.015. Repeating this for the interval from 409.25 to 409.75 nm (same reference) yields 0.010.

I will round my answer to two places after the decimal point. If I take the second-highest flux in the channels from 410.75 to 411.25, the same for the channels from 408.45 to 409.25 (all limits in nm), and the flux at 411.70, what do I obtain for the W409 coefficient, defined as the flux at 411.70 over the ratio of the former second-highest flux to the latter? 9.19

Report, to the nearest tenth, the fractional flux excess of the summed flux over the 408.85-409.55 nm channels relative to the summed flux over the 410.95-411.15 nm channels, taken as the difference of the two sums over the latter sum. 2.2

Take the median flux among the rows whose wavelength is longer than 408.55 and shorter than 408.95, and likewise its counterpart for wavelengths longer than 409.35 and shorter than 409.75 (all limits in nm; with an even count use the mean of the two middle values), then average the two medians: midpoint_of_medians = 8.7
